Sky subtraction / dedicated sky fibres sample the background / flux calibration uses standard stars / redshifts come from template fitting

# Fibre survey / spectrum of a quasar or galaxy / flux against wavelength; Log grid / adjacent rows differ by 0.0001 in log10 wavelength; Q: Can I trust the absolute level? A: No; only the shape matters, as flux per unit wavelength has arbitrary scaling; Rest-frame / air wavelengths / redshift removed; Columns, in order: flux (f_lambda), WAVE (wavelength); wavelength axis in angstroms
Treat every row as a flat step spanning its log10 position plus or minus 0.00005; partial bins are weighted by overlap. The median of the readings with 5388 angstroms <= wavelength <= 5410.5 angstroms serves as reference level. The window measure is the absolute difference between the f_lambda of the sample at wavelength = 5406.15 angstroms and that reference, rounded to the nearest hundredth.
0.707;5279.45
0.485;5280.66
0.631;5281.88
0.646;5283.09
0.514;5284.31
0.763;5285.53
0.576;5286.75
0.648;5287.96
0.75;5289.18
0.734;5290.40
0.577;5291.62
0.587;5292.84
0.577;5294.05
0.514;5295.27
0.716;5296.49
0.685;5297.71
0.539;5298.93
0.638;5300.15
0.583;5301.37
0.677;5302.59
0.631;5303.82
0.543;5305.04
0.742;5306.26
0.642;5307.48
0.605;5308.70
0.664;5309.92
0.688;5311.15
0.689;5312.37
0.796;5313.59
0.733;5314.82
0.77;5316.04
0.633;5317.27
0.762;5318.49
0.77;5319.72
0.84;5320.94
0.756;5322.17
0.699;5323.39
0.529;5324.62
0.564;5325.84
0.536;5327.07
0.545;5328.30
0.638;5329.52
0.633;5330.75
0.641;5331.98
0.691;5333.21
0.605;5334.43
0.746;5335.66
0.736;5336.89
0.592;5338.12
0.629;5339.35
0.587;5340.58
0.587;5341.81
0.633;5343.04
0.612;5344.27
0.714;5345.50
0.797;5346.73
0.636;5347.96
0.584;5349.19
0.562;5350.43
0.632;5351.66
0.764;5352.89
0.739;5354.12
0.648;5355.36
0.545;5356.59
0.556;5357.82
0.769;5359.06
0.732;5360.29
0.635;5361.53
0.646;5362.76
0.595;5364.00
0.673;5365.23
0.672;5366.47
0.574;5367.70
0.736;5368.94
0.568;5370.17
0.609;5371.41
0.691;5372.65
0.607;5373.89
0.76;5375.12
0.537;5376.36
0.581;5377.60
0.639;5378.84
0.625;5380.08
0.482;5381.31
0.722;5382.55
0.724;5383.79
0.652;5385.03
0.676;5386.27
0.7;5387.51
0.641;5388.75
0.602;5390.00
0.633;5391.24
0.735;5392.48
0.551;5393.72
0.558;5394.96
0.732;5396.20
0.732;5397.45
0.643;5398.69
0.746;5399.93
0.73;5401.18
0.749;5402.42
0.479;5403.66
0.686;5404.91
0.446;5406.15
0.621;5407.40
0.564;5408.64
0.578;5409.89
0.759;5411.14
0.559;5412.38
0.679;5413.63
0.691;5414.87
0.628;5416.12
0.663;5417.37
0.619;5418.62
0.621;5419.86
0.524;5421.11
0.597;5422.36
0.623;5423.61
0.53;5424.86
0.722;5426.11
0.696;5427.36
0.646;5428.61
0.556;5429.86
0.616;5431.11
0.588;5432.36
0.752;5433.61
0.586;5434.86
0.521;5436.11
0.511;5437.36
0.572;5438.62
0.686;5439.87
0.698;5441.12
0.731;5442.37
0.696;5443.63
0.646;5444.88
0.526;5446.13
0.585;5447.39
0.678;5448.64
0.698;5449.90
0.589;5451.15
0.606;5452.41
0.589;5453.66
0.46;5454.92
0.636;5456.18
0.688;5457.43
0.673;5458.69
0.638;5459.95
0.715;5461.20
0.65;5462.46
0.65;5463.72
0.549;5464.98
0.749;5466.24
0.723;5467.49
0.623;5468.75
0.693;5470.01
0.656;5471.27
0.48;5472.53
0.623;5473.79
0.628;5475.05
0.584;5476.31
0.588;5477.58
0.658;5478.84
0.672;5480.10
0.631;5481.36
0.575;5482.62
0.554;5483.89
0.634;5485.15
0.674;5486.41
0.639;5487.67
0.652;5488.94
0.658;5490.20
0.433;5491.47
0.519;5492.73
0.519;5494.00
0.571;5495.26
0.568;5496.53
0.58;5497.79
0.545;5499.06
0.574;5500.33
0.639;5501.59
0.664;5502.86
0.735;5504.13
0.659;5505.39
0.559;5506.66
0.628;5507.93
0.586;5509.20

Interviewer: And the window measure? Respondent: 0.19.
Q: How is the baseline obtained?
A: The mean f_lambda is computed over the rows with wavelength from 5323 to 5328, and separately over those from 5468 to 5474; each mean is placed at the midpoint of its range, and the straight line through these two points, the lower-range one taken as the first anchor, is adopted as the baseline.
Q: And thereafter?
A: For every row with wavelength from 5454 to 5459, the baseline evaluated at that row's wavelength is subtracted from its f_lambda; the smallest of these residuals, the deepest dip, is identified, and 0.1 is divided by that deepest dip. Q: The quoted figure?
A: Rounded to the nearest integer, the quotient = -1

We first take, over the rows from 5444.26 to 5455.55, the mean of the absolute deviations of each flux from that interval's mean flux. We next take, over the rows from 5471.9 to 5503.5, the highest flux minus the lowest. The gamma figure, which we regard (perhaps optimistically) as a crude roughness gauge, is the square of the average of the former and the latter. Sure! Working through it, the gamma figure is 0.0216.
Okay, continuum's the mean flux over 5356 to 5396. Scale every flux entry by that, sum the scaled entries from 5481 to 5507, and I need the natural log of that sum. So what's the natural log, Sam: 2.98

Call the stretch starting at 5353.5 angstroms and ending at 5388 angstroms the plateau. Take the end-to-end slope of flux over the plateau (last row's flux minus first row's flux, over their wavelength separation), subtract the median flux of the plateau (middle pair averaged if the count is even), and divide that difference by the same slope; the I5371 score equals 555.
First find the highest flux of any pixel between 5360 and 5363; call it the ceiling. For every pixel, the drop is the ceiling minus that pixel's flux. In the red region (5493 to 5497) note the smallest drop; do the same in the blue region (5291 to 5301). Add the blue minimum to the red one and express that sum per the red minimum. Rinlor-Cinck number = 1.10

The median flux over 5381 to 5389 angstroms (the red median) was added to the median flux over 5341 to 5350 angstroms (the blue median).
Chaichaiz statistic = 1.31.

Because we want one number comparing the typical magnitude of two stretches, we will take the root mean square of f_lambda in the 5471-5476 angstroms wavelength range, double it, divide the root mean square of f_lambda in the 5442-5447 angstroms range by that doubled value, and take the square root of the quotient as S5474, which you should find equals 0.74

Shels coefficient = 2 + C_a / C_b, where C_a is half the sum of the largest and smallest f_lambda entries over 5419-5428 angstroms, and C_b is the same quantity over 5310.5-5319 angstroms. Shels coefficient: 2.87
